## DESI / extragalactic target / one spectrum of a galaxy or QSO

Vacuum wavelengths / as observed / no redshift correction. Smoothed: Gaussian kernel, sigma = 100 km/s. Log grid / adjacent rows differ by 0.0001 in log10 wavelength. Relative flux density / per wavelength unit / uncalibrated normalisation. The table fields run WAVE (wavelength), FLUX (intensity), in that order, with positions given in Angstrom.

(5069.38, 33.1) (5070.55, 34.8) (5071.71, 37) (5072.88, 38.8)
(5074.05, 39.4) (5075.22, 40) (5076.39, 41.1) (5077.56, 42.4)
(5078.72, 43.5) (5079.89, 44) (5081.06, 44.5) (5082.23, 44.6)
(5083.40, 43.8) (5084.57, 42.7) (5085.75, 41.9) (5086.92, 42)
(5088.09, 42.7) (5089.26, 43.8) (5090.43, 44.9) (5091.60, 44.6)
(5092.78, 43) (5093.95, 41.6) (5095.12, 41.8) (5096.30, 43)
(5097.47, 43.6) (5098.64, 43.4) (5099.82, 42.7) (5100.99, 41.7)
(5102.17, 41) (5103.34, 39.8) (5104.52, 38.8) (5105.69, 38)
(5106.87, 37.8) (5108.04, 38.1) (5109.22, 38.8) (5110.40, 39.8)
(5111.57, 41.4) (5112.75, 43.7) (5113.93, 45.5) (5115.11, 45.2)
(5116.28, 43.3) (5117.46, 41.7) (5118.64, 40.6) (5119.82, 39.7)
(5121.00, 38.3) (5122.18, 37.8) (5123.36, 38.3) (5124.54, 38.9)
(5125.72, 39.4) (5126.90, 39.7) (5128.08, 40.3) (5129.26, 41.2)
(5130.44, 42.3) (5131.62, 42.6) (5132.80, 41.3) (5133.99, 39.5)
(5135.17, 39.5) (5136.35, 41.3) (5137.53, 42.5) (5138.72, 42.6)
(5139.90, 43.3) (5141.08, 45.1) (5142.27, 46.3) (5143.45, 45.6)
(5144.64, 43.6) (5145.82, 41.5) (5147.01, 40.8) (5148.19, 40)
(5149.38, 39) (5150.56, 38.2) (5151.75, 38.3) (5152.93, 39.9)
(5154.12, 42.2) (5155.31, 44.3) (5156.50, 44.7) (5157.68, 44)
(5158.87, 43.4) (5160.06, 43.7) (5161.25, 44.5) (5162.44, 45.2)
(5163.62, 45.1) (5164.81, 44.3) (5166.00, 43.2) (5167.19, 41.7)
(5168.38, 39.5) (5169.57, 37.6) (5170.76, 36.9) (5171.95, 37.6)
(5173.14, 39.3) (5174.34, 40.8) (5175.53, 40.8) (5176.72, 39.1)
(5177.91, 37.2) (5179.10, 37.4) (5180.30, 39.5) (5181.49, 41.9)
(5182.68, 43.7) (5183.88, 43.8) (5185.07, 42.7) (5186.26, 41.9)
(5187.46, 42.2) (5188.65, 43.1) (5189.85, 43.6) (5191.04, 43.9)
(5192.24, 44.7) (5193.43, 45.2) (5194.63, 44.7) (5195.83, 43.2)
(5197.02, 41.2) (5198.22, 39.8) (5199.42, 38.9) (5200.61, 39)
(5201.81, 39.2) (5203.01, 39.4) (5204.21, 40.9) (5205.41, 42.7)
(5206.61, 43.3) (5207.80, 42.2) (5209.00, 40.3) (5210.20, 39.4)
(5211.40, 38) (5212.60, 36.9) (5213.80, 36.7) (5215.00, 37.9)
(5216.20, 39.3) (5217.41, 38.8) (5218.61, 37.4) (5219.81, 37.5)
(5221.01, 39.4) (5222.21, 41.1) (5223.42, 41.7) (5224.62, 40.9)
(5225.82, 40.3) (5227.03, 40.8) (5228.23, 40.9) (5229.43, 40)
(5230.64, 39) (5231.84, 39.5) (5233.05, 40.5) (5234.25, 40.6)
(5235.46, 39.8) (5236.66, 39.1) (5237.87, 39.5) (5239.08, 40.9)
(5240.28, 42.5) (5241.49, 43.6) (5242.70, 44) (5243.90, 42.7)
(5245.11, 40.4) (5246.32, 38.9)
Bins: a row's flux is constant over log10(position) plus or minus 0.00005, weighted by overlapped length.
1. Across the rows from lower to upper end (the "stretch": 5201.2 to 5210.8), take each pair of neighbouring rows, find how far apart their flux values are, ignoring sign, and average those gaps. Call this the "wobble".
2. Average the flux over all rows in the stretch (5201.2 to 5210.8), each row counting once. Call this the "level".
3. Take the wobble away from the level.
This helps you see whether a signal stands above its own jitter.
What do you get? 39.8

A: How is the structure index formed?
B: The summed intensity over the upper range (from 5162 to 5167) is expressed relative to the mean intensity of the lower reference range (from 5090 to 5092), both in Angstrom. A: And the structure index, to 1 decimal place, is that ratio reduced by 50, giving -46.0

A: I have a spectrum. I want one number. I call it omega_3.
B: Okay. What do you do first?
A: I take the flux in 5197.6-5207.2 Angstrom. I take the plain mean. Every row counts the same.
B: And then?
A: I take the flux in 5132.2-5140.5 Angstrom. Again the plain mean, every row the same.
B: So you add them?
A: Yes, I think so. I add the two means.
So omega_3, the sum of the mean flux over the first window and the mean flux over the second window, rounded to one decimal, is 81.8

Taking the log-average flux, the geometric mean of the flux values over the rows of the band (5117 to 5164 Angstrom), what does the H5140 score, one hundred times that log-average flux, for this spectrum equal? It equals 4159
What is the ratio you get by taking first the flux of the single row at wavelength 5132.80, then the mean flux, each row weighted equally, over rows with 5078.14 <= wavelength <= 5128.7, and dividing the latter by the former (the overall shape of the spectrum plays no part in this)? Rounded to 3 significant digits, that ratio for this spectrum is 1.01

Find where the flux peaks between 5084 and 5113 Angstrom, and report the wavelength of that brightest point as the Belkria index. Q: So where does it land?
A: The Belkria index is 5090.43 Angstrom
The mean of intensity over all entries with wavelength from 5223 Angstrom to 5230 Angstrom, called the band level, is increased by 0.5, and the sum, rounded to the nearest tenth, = 41.3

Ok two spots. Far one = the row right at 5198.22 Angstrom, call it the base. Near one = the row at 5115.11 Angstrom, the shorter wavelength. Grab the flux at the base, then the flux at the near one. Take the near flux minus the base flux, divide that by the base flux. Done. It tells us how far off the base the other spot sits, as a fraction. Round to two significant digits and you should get 0.14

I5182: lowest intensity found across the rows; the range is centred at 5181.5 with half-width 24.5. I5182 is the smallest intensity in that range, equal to 36.9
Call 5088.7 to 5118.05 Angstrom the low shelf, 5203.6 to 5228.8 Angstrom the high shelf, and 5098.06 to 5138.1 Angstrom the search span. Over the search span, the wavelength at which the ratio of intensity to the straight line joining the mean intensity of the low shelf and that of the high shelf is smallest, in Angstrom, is 5106.87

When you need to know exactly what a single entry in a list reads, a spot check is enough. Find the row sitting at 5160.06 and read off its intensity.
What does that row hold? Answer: 43.7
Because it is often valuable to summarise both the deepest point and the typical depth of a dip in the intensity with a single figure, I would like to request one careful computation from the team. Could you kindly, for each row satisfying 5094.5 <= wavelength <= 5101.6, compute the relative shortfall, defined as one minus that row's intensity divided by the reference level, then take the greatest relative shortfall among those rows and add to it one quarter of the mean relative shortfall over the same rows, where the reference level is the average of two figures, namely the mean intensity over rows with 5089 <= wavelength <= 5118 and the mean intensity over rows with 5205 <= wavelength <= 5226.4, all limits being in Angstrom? -0.035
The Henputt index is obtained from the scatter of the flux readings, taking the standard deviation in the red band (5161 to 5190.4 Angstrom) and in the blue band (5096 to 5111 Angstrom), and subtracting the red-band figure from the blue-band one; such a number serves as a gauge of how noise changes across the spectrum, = -0.5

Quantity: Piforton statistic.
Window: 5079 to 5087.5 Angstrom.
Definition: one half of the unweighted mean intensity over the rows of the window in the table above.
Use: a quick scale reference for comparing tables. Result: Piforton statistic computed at 21.7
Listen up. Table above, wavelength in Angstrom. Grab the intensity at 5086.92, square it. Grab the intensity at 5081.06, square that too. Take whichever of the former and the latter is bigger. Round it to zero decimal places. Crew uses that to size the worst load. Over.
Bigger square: 1980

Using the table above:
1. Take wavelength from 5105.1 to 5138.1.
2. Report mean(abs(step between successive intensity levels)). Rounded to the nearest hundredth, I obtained 0.98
